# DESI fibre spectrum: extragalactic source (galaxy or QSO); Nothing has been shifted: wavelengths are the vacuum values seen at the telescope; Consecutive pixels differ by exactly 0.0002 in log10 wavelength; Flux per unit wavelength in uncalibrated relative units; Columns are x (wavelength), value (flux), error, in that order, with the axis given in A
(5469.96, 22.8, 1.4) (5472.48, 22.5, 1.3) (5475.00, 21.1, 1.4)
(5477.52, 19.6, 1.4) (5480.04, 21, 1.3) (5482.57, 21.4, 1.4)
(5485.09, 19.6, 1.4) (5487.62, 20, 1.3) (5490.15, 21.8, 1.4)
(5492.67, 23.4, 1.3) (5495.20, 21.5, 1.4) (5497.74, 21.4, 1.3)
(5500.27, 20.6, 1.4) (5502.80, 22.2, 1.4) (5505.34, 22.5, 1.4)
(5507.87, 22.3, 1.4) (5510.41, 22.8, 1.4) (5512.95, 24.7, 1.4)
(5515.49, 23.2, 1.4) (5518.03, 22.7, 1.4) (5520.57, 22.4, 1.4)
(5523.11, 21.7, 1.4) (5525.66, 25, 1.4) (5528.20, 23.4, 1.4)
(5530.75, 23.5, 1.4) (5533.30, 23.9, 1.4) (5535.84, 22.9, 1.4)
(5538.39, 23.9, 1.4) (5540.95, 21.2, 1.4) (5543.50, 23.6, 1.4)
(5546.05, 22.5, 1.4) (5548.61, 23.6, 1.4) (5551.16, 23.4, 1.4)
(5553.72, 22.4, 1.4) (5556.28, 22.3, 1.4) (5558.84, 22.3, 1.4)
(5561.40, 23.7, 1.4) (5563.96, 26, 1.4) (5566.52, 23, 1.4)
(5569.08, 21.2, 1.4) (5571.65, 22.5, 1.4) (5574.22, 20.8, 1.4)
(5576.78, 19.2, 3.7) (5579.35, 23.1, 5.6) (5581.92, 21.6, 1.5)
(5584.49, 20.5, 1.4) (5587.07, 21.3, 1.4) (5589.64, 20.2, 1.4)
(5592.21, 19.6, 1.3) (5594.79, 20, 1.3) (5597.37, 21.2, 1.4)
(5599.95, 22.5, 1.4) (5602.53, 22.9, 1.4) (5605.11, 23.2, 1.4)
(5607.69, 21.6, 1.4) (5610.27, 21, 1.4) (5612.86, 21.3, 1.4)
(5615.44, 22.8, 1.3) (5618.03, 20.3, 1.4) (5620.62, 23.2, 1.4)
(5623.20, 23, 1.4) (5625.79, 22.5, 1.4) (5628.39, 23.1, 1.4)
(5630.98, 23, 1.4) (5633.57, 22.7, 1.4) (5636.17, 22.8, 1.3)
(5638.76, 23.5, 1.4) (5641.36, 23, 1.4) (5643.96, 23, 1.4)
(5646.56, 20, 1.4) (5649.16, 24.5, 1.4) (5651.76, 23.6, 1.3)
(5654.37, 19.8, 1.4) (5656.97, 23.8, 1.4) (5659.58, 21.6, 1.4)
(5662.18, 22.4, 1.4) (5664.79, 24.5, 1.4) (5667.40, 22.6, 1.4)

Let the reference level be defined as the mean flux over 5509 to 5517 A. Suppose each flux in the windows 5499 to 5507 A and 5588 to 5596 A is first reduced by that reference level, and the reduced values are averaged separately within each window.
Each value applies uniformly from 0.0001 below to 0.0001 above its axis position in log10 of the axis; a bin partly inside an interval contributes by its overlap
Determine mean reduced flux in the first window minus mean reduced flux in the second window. 1.8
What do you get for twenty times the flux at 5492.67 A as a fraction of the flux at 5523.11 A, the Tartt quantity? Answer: 21.6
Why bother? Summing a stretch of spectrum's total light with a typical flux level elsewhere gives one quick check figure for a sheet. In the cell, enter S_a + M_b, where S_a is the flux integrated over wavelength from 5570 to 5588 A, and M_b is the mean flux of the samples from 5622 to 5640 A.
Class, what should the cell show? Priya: 406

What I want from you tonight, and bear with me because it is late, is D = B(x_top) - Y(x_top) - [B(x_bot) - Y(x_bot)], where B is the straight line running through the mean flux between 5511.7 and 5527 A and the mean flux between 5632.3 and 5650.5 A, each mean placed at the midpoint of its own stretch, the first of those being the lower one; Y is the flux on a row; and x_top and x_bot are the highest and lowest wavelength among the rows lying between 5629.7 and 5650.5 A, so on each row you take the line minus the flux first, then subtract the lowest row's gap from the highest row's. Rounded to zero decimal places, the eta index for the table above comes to -2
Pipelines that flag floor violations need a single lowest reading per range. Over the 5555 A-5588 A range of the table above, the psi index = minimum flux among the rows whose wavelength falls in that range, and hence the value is 19.2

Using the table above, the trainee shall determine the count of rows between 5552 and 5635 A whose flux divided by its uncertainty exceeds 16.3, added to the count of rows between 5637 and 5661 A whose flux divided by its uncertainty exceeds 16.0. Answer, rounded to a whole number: 16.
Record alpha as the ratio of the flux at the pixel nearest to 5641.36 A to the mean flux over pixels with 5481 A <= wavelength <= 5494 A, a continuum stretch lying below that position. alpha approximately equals 1.08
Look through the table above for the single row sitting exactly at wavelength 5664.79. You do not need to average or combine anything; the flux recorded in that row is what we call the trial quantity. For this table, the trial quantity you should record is 24.5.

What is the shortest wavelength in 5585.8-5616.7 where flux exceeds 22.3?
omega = 5599.95 A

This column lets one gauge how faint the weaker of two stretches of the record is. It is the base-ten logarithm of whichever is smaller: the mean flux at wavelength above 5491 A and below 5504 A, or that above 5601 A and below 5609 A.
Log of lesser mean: 1.339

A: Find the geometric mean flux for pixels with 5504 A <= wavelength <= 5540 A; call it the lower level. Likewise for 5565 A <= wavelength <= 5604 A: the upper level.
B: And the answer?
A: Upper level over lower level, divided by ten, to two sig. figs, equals 0.092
